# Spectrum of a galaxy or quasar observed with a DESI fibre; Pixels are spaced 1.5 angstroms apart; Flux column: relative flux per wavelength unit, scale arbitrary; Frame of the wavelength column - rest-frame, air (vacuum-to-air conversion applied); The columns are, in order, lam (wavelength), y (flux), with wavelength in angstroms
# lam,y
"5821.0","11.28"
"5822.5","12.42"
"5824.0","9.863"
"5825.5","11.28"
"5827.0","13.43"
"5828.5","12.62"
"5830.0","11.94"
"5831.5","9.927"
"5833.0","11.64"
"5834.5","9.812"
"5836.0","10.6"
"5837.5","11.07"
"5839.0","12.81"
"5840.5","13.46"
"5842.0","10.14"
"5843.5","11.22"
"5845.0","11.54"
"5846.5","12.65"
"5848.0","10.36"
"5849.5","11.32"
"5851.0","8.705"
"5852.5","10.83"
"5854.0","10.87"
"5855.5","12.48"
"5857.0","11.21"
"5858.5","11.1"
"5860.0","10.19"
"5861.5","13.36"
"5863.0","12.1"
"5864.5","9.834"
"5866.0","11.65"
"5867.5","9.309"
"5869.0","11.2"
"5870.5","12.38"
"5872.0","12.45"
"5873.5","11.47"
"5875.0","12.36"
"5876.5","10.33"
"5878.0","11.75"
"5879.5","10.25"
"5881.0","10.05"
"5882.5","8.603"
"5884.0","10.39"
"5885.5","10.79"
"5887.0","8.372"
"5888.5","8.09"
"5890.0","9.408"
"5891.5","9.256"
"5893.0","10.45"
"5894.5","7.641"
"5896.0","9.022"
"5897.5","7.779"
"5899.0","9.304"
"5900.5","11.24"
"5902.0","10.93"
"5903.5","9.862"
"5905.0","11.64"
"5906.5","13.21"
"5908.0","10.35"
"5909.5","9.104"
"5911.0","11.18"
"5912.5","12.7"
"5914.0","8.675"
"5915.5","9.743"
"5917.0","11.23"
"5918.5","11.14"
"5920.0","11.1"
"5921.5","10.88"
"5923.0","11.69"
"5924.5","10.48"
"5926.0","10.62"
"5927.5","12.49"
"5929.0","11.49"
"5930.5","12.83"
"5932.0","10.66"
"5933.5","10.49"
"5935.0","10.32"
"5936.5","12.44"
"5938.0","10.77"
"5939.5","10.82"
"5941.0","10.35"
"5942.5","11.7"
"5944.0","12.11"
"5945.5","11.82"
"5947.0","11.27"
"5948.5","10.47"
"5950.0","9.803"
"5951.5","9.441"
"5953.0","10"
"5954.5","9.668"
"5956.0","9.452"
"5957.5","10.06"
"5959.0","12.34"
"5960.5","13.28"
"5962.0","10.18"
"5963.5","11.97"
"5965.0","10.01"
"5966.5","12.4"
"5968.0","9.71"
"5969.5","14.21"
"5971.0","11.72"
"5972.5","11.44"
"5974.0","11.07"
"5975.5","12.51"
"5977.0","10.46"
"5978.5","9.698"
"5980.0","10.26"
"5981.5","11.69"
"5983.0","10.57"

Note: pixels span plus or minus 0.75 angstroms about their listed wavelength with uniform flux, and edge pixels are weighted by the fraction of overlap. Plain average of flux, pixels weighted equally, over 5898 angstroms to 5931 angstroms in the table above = 11.0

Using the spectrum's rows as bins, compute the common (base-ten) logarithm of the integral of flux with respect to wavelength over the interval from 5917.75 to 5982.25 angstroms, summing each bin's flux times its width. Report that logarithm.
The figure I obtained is 2.9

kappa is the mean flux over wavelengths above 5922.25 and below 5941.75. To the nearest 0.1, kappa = 11.2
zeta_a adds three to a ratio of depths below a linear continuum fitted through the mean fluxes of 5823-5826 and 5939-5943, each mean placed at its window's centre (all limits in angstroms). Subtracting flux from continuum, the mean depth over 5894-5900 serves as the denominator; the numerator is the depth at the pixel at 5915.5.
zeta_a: 3.5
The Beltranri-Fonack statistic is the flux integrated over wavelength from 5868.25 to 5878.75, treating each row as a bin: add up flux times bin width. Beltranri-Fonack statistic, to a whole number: 123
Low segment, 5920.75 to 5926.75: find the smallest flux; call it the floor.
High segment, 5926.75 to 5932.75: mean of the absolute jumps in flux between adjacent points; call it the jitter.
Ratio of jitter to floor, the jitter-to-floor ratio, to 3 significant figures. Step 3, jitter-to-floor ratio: 0.143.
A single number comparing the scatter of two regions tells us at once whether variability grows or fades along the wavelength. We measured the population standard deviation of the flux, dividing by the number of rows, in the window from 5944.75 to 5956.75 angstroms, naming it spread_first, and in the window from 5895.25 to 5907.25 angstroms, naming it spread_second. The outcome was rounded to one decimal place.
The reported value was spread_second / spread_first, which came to 1.9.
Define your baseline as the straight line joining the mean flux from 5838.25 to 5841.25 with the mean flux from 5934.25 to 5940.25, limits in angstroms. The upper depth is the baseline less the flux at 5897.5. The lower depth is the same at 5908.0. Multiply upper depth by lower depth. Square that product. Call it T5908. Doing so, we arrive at 31.4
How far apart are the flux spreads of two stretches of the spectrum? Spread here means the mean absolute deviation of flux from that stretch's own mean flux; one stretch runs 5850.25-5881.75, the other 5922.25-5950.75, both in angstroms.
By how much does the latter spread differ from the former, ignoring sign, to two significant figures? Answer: 0.19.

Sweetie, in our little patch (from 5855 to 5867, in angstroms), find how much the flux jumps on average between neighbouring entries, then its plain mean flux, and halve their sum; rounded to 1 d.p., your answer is 6.5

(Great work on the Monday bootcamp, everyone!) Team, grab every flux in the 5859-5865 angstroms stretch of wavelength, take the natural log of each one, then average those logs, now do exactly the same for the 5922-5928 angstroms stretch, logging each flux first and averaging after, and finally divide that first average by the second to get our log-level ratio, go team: 1.00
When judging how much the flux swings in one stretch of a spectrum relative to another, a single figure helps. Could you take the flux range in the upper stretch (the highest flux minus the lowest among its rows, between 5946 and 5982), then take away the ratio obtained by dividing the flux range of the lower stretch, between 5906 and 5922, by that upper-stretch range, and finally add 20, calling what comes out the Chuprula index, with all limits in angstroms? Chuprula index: 23.8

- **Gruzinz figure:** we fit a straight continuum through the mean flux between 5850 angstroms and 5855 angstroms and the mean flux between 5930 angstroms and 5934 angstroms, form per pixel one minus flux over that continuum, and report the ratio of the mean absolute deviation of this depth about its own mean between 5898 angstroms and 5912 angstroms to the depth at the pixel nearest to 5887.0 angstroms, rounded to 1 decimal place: 0.4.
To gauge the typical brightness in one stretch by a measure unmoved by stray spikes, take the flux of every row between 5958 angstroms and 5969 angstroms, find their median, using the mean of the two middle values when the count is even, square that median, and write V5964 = 143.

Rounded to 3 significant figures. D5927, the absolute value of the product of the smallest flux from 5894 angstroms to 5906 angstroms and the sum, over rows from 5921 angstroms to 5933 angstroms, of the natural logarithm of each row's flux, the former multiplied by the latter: 149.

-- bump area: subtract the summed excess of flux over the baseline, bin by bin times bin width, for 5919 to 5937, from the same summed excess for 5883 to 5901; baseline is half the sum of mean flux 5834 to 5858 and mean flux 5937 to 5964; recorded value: -36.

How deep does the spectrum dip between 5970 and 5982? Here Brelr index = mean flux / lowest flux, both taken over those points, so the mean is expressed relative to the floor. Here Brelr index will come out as 1.15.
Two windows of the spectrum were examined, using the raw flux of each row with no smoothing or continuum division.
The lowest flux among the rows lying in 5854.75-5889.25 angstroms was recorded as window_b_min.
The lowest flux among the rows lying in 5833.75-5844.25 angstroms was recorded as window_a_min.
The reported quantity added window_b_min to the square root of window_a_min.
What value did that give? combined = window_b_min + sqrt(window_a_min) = 11.2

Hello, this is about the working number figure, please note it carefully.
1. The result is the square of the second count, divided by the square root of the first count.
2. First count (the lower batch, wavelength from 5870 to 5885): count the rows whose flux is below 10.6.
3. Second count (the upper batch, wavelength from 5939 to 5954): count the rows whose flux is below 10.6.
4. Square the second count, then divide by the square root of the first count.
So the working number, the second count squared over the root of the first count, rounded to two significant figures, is 11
